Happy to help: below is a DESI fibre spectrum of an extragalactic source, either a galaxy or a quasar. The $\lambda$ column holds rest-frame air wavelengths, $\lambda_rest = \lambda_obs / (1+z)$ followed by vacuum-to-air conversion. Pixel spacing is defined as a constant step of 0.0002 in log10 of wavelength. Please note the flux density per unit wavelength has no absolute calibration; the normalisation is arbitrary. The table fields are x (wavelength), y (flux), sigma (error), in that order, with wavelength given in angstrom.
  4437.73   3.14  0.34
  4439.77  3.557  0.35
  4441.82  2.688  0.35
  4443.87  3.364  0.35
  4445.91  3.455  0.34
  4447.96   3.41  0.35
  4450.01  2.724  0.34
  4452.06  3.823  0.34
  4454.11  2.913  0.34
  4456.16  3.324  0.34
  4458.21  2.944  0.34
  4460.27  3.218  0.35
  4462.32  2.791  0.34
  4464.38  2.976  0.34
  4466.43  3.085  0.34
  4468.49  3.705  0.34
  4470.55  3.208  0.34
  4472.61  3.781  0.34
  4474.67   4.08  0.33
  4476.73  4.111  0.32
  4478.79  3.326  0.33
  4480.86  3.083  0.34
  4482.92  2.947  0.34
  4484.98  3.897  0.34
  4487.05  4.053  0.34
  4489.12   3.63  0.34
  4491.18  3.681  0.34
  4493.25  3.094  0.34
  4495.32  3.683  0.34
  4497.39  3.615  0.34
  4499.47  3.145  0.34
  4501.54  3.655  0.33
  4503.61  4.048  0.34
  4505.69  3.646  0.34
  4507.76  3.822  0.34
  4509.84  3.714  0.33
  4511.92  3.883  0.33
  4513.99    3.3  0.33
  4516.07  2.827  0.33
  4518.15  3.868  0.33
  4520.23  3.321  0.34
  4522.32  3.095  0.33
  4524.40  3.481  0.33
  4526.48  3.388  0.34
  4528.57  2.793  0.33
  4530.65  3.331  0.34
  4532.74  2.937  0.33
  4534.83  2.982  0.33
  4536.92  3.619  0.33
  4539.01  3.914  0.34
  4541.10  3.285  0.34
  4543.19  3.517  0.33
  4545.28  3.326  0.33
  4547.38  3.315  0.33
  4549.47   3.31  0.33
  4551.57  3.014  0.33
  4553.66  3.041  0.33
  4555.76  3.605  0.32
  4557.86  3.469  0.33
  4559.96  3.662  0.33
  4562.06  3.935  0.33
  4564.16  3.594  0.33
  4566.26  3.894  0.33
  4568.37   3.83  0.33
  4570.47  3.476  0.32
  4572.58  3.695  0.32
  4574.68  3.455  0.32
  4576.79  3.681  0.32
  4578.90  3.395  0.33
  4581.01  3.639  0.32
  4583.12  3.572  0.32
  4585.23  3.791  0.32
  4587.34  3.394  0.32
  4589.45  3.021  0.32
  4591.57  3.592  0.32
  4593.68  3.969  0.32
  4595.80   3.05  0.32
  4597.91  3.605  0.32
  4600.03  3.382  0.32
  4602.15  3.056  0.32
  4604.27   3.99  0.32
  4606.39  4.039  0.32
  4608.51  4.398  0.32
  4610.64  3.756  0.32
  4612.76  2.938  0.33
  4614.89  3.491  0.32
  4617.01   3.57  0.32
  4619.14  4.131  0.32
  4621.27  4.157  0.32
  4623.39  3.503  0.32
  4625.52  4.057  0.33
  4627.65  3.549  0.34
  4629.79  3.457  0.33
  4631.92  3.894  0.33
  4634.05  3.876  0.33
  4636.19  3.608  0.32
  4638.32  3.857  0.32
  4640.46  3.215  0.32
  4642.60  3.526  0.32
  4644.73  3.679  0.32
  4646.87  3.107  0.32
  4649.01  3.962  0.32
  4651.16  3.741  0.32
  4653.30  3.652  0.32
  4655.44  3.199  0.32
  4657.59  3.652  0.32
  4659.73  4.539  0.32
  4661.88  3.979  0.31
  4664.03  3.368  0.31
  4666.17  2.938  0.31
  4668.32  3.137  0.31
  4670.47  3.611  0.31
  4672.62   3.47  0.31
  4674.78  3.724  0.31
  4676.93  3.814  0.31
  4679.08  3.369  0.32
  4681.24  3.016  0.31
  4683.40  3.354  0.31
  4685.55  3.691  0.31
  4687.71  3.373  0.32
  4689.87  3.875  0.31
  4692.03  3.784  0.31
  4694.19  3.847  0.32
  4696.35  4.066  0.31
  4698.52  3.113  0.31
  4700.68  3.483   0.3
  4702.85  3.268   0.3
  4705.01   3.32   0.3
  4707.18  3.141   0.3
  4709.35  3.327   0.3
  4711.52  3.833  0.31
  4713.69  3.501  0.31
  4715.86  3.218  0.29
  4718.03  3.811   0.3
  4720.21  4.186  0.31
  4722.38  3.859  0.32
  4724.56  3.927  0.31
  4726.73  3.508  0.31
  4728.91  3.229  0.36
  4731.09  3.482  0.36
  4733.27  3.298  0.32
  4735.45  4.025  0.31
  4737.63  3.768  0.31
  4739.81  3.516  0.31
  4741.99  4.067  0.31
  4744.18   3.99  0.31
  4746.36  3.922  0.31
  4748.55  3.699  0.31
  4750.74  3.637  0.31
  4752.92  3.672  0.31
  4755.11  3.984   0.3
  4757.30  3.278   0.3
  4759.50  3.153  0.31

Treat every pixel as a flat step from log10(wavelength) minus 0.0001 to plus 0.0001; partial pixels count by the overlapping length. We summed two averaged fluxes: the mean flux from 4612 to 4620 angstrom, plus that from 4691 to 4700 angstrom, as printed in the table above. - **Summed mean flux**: 7.23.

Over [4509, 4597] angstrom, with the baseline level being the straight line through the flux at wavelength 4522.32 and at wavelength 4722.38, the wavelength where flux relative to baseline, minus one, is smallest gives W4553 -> 4528.57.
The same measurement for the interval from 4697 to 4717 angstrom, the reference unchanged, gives 4698.52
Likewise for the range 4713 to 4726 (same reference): 4715.86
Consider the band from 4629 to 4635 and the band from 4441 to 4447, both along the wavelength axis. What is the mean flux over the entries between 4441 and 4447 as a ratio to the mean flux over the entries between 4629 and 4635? 0.85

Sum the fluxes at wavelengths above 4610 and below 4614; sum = 6.7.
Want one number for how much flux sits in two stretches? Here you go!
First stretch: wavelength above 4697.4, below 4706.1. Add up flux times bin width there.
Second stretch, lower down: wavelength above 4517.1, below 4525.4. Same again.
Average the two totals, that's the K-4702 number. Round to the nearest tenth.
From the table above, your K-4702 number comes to 28.6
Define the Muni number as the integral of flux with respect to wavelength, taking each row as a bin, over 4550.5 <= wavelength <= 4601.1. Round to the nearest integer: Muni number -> 179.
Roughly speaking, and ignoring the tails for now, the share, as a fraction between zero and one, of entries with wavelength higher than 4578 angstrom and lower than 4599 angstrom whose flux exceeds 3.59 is 0.500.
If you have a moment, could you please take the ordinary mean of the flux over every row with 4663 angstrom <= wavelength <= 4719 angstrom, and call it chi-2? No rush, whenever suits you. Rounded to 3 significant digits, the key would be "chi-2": 3.48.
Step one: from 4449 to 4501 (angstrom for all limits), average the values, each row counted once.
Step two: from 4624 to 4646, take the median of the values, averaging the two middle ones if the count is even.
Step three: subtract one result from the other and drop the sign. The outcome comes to 0.25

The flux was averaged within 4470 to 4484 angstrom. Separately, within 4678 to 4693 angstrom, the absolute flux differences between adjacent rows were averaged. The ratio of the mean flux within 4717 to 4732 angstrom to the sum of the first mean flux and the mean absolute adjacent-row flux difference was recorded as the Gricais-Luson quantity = 0.97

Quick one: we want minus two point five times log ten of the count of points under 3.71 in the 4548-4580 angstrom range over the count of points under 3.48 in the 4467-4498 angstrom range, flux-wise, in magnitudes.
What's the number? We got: -1.0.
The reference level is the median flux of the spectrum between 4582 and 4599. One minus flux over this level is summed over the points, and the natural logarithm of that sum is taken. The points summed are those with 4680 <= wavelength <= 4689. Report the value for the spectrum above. -1.4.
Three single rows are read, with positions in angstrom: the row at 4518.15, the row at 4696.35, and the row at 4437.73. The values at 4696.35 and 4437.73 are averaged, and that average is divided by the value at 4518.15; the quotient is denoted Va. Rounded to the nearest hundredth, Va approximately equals 0.93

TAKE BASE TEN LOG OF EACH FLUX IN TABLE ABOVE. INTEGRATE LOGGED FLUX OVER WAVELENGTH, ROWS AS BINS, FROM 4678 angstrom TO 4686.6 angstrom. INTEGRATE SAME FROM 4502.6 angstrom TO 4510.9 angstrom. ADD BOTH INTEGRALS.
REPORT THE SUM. 9.3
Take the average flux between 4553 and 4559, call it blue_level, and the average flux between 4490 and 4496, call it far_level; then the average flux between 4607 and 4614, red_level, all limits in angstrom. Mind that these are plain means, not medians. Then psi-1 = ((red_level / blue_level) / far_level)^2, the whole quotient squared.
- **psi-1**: 0.099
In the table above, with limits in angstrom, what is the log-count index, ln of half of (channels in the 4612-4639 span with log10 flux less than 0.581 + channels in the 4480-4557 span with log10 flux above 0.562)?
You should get 2.2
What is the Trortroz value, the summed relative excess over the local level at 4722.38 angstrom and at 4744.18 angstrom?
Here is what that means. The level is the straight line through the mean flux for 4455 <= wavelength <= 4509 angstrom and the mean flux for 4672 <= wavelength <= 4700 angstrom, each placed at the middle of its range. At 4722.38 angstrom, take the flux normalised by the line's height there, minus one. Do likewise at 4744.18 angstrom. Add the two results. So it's 0.18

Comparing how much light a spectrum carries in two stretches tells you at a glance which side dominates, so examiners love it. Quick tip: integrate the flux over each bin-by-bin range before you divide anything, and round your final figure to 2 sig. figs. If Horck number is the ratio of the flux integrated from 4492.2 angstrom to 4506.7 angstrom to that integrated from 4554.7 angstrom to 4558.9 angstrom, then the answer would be 3.5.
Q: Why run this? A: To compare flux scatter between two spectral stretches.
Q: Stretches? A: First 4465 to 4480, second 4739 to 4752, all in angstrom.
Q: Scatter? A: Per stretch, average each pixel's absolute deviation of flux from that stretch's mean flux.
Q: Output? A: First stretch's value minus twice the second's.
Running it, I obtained 0.0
